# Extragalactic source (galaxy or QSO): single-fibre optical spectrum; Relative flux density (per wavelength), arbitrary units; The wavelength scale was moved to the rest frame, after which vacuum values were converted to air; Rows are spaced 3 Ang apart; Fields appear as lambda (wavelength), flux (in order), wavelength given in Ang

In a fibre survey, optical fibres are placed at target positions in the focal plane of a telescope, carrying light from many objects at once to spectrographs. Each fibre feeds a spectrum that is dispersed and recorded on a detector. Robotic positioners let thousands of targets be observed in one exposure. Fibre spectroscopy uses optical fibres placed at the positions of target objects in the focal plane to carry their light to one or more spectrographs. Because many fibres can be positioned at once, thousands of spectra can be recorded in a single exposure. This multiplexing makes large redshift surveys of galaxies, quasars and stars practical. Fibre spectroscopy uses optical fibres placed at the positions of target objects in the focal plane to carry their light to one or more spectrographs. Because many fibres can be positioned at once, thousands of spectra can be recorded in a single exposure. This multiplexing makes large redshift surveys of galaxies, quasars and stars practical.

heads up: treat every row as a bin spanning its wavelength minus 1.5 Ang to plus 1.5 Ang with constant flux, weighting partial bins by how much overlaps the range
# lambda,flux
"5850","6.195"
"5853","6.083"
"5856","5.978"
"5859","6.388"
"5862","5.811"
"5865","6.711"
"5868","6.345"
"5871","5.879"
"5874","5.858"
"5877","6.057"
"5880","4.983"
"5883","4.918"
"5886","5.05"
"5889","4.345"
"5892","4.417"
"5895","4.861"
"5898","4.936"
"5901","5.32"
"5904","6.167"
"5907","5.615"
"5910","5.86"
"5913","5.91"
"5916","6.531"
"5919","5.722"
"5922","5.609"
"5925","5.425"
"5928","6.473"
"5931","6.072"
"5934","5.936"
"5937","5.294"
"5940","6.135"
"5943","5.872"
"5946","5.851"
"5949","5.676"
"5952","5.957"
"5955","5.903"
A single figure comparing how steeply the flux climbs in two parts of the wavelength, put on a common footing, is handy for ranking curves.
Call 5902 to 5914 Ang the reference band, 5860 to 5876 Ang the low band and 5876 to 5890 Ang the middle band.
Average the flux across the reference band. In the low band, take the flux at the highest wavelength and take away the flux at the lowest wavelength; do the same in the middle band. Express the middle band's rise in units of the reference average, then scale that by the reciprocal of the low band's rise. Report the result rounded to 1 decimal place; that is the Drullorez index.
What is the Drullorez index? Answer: -6.2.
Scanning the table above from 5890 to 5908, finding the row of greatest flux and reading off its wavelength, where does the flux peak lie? 5904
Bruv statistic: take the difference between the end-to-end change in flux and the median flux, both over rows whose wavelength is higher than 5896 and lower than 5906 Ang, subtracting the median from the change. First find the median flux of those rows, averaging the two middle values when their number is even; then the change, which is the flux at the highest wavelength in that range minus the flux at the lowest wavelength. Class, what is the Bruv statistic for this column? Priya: -4.1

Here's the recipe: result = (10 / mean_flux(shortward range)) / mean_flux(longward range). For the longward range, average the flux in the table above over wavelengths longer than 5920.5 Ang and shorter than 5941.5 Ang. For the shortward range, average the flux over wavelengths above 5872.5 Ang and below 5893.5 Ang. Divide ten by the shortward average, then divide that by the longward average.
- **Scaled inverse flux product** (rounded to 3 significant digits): 0.336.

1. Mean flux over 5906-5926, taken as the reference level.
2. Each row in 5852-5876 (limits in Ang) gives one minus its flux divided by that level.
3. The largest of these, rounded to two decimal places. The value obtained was 0.00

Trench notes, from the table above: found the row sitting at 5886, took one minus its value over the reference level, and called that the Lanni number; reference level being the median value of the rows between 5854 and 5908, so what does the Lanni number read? 0.12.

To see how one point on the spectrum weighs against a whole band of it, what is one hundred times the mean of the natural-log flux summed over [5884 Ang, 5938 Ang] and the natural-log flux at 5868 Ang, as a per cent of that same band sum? 53.01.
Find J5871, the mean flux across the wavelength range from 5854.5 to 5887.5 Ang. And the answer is 5.82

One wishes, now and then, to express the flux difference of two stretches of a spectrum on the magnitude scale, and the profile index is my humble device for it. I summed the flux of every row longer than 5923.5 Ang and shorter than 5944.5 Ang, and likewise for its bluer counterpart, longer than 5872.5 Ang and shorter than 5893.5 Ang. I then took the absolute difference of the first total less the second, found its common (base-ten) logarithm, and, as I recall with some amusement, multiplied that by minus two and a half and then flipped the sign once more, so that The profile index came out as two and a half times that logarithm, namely 1.87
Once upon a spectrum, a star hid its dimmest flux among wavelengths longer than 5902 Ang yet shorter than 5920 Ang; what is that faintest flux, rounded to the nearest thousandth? 5.615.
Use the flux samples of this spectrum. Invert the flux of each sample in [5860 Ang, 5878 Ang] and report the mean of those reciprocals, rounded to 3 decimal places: 0.164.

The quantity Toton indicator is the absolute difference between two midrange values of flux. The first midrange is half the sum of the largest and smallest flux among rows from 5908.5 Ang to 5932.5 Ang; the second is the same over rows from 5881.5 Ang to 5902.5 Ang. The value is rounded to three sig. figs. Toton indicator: 1.15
